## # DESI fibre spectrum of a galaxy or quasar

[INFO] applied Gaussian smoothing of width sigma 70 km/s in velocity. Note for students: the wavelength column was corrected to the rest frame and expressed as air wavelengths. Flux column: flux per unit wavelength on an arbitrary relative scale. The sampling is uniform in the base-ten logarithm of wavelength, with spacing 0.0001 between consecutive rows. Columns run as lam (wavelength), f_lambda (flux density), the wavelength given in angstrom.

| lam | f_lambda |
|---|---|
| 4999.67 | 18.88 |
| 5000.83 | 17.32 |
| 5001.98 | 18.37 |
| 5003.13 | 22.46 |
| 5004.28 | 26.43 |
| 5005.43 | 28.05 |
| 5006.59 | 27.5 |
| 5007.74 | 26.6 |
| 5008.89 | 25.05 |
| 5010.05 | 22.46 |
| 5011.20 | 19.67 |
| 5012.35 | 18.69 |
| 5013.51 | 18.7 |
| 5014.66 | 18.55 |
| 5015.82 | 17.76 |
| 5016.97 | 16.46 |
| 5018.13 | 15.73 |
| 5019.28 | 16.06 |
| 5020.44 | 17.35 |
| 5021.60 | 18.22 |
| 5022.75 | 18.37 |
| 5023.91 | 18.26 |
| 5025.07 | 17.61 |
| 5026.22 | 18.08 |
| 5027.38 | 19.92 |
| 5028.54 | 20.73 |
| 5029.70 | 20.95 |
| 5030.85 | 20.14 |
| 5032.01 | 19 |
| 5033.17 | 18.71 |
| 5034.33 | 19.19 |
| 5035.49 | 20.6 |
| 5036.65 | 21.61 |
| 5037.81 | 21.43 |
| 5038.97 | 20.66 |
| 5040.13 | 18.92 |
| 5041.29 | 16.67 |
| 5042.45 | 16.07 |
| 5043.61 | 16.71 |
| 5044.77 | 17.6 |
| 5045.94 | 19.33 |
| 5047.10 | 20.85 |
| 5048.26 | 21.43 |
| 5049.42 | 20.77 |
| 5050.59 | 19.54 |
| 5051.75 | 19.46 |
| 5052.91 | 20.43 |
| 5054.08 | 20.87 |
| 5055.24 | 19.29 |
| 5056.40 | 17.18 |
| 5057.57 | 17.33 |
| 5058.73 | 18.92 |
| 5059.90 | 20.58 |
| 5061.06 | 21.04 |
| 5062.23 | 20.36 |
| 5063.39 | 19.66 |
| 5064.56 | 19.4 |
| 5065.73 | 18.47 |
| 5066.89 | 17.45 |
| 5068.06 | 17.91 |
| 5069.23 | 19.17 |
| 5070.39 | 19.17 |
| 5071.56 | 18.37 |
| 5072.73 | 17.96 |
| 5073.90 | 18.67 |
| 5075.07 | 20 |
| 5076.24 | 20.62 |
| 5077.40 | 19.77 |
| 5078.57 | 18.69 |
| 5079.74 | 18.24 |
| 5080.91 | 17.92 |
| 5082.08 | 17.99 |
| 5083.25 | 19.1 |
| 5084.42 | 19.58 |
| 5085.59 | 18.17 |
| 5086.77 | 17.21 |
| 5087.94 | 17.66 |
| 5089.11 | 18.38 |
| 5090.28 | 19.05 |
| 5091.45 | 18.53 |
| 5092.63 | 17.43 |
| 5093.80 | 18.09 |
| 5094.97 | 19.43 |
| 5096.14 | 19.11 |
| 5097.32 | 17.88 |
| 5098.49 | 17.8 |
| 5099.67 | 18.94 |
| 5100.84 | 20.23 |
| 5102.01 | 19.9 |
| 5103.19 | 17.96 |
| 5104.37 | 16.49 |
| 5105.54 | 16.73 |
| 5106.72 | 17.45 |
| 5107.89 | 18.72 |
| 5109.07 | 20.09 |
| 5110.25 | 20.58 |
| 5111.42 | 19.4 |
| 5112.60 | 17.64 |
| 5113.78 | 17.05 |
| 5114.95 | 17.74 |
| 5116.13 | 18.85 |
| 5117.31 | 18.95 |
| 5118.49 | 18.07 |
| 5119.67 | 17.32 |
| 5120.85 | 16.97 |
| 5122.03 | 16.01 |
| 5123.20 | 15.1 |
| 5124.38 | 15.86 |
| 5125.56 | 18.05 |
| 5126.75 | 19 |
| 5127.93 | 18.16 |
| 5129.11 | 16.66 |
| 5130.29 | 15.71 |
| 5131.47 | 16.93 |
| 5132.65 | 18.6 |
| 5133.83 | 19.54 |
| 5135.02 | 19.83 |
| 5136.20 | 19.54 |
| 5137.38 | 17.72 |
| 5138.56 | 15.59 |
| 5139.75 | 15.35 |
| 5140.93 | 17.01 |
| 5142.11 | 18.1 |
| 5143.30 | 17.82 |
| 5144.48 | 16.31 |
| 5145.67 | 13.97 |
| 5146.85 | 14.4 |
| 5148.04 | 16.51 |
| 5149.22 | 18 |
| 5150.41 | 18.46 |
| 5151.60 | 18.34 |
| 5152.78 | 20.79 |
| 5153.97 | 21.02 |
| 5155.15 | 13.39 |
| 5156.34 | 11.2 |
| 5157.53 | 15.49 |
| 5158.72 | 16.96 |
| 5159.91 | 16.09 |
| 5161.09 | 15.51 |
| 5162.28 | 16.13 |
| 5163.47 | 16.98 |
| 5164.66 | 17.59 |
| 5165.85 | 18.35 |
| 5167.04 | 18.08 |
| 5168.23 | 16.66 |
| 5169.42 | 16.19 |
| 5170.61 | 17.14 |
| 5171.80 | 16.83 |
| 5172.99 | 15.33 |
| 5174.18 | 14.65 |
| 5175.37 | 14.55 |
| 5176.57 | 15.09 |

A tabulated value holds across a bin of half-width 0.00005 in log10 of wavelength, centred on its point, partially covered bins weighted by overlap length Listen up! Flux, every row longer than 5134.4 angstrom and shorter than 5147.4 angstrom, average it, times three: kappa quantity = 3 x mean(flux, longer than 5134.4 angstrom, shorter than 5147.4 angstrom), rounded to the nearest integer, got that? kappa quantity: 51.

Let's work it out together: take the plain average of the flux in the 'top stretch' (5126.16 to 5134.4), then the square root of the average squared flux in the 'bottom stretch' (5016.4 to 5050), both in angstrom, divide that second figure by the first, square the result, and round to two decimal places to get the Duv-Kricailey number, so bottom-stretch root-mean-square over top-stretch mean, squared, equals 1.13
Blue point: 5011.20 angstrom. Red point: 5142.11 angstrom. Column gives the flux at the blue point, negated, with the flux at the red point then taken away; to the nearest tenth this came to -37.8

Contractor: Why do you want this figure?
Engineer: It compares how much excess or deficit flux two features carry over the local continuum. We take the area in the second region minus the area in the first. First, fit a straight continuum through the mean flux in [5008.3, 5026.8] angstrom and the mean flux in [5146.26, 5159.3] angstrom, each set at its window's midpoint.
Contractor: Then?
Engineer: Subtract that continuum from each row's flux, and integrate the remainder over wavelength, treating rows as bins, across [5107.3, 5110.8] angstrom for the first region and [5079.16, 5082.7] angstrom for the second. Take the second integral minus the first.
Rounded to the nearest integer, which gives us -7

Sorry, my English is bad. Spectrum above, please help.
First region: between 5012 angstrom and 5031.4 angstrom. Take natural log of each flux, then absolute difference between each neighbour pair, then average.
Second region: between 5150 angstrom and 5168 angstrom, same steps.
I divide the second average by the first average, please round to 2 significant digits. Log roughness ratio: 2.9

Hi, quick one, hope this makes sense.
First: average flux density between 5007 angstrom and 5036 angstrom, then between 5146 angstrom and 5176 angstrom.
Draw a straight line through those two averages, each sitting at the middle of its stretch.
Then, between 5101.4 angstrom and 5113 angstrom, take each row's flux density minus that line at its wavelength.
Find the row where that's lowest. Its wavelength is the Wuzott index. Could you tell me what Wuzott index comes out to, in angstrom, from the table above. 5104.37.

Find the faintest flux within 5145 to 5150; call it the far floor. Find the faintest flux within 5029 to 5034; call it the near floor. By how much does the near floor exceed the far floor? 4.7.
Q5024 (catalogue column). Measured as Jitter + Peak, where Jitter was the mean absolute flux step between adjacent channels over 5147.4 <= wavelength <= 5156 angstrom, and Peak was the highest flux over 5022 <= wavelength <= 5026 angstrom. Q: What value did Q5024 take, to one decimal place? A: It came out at 20.4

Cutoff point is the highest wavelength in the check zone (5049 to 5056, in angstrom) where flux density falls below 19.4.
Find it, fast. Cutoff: 5055.24 angstrom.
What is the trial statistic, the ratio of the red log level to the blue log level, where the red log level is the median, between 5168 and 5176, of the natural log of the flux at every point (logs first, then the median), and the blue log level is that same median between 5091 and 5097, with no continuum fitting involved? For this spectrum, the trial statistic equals 0.95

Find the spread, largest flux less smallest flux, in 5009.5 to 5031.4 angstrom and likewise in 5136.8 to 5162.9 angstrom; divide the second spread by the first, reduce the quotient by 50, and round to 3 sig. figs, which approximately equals -48.5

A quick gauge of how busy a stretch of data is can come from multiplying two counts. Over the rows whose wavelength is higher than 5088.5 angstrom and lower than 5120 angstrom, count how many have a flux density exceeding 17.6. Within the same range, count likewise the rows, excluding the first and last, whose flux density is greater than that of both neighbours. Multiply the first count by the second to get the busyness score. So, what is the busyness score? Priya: 105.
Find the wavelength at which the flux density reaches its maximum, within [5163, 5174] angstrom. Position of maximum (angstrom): 5165.85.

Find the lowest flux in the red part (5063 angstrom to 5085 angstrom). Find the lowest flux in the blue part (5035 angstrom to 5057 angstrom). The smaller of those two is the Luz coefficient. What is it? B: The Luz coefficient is 16.1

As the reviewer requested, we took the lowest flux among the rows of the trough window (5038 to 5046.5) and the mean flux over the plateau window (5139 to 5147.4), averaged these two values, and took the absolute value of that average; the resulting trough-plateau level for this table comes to 16.1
